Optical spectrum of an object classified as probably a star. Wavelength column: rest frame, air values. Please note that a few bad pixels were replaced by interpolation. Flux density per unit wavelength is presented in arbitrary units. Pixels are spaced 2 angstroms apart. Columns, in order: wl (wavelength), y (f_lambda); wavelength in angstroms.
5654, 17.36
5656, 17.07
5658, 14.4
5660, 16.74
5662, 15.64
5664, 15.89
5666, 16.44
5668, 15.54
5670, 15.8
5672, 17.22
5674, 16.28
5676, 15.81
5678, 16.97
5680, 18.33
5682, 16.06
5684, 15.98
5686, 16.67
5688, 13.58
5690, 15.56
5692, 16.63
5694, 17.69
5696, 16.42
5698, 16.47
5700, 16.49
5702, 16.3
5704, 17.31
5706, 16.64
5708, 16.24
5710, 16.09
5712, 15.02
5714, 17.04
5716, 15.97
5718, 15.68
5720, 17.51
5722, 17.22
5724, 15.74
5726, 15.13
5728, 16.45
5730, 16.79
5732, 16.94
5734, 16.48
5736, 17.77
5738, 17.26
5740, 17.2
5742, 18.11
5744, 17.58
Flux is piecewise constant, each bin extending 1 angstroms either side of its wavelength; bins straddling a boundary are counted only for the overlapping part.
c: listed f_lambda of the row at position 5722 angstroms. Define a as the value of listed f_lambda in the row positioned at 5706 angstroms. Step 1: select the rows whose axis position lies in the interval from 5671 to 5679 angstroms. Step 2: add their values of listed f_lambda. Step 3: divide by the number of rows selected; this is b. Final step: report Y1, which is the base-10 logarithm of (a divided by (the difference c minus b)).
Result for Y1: 1.4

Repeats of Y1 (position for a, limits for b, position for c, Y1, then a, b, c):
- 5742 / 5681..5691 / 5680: 0.8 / 18.11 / 15.6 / 18.33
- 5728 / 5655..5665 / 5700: 1.5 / 16.45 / 15.9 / 16.49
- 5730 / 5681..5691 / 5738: 1.0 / 16.79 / 15.6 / 17.26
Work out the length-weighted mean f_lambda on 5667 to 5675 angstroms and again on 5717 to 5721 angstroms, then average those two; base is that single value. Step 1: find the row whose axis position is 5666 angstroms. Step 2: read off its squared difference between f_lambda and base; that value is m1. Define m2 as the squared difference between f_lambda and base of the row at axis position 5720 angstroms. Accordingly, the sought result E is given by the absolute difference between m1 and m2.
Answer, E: 1.23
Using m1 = 0.00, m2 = 1.2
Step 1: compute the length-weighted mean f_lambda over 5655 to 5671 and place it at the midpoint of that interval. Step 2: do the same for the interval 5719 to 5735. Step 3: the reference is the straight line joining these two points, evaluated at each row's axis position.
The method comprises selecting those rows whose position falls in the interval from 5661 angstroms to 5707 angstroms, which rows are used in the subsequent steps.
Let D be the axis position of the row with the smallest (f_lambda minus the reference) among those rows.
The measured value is 5688 angstroms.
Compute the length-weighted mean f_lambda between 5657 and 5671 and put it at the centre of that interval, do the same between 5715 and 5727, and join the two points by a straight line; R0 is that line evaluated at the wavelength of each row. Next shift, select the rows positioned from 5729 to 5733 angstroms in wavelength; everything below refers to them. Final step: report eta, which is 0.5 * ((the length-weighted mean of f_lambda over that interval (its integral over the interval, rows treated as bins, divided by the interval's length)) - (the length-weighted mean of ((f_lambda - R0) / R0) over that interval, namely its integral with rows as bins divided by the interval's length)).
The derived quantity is 8.41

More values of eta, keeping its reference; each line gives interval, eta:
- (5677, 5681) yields 8.77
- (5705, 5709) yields 8.21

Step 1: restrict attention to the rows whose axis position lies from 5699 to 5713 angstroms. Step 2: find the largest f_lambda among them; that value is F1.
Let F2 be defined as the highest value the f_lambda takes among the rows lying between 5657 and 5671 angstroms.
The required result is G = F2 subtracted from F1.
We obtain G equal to 0.57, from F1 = 17.31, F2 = 16.74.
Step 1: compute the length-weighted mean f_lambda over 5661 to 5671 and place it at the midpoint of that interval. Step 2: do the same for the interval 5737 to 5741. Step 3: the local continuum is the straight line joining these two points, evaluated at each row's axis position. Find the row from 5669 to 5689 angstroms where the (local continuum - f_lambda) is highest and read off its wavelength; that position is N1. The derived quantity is 5688 angstroms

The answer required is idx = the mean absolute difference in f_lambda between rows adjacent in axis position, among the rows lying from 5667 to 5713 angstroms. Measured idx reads 0.94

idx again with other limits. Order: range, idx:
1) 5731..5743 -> 0.65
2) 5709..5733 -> 0.95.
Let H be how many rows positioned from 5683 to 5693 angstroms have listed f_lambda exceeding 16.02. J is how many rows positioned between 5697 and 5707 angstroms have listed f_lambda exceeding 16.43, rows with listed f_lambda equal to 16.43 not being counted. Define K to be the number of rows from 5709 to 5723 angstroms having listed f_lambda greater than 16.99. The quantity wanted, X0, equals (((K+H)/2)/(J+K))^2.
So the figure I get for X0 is 0.1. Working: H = 2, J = 4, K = 3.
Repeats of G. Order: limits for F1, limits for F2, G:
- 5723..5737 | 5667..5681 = -0.56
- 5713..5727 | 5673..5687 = -0.82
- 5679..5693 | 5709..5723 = 0.82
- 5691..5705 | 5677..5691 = -0.64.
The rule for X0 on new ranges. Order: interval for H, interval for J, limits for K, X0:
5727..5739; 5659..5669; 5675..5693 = 1.4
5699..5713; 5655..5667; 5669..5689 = 0.6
